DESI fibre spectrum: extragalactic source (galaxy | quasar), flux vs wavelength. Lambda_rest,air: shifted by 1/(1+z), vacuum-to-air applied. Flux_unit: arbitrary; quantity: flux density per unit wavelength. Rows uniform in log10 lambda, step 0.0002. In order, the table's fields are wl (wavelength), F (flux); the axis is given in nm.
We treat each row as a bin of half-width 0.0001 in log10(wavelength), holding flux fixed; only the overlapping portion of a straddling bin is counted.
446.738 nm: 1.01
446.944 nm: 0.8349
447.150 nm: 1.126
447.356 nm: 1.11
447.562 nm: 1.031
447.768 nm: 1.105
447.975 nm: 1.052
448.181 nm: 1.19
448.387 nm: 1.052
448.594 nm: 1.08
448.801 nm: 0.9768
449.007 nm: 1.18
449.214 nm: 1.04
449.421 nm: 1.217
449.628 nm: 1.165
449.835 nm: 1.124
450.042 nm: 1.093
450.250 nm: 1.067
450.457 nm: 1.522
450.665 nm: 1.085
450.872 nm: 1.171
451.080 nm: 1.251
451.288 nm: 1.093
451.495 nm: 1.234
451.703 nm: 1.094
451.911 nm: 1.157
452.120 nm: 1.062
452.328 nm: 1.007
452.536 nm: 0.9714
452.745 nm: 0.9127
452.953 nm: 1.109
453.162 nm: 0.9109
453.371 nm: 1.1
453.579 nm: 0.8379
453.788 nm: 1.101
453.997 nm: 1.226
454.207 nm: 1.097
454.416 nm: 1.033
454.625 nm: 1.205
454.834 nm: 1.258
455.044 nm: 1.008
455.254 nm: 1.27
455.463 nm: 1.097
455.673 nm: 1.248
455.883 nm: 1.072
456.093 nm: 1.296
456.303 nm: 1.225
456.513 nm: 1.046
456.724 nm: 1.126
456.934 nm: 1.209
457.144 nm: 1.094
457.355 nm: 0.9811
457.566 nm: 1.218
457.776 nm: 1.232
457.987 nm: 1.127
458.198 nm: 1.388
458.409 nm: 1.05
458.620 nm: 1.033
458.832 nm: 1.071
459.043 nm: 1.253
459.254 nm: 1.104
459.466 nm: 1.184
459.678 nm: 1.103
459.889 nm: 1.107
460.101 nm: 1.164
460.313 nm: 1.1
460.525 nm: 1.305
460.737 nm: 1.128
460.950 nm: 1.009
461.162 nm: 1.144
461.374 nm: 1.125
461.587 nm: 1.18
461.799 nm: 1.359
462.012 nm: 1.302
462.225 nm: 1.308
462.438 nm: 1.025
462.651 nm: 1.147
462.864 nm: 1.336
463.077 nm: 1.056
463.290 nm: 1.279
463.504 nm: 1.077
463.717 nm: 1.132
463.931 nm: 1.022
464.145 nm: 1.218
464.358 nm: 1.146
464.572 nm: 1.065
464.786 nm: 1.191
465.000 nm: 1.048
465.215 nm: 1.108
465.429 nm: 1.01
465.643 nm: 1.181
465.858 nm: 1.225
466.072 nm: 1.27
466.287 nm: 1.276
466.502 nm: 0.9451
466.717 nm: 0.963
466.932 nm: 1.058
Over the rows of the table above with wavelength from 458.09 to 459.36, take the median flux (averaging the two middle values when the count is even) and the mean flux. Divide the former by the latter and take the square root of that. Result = 0.973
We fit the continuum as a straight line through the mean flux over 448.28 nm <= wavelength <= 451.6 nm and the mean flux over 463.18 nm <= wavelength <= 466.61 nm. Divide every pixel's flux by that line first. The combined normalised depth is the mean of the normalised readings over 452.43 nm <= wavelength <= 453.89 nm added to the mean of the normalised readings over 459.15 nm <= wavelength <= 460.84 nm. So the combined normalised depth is 1.874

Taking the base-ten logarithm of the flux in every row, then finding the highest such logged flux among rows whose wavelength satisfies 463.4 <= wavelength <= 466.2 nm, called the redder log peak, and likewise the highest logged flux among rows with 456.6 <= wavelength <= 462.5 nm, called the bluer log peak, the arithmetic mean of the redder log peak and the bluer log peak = 0.123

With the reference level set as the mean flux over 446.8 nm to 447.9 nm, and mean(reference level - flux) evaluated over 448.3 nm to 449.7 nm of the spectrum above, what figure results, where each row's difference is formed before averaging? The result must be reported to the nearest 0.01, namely -0.06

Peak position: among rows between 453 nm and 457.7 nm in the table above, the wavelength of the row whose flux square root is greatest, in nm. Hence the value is 456.093 nm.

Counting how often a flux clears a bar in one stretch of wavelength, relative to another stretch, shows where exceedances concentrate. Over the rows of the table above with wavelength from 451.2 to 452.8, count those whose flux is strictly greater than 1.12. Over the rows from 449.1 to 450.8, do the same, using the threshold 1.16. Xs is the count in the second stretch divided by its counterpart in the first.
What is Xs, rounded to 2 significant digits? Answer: 1.5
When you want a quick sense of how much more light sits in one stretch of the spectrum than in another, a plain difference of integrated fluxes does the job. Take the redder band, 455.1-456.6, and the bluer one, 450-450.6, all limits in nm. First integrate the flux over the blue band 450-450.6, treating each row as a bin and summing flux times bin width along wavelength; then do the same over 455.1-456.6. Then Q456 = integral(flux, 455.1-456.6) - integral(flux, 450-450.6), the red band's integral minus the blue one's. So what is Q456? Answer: 1.0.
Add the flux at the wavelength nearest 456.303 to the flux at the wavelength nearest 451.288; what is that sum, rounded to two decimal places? 2.32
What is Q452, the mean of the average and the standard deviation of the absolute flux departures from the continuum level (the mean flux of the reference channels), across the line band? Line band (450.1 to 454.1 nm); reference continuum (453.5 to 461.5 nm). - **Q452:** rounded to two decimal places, 0.11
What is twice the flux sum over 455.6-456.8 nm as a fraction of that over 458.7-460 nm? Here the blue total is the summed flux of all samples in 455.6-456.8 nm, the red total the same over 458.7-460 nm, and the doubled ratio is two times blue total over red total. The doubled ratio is 2.06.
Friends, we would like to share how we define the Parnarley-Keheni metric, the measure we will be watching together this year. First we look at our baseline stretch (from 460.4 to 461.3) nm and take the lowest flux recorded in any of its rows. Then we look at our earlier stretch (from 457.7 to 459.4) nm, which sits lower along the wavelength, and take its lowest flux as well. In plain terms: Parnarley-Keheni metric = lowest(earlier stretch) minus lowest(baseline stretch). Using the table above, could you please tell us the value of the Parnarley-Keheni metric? 0.02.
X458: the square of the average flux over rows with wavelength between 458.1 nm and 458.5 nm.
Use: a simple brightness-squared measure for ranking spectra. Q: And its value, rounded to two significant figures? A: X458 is 1.5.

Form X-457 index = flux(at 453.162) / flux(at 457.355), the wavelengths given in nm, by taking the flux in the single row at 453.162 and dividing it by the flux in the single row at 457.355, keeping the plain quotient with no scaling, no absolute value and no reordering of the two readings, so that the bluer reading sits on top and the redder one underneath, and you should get 0.93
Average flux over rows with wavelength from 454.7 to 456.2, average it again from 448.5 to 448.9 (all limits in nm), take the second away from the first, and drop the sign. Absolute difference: 0.15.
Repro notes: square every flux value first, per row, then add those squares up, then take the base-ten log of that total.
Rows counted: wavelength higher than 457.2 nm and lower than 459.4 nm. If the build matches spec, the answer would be 1.12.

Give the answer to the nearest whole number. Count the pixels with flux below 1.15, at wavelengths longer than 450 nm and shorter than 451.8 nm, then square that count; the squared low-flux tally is 25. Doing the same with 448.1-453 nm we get 225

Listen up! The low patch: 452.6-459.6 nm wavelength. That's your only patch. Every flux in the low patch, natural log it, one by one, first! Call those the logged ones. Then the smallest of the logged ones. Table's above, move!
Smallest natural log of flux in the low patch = -0.18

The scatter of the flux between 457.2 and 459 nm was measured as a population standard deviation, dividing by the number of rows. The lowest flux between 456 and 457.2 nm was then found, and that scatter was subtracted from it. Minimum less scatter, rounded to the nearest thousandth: 0.921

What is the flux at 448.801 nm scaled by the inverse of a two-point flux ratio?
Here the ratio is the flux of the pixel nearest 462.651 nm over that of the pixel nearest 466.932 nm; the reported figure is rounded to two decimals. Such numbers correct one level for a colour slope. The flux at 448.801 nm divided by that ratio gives 0.90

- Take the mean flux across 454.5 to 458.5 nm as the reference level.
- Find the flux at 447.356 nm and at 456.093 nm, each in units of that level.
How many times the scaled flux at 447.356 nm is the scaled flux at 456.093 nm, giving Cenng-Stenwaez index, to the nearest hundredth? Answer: 1.17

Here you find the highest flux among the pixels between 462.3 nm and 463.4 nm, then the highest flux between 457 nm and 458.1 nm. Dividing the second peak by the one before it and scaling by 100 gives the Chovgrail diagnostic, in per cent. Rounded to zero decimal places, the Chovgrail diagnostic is 92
